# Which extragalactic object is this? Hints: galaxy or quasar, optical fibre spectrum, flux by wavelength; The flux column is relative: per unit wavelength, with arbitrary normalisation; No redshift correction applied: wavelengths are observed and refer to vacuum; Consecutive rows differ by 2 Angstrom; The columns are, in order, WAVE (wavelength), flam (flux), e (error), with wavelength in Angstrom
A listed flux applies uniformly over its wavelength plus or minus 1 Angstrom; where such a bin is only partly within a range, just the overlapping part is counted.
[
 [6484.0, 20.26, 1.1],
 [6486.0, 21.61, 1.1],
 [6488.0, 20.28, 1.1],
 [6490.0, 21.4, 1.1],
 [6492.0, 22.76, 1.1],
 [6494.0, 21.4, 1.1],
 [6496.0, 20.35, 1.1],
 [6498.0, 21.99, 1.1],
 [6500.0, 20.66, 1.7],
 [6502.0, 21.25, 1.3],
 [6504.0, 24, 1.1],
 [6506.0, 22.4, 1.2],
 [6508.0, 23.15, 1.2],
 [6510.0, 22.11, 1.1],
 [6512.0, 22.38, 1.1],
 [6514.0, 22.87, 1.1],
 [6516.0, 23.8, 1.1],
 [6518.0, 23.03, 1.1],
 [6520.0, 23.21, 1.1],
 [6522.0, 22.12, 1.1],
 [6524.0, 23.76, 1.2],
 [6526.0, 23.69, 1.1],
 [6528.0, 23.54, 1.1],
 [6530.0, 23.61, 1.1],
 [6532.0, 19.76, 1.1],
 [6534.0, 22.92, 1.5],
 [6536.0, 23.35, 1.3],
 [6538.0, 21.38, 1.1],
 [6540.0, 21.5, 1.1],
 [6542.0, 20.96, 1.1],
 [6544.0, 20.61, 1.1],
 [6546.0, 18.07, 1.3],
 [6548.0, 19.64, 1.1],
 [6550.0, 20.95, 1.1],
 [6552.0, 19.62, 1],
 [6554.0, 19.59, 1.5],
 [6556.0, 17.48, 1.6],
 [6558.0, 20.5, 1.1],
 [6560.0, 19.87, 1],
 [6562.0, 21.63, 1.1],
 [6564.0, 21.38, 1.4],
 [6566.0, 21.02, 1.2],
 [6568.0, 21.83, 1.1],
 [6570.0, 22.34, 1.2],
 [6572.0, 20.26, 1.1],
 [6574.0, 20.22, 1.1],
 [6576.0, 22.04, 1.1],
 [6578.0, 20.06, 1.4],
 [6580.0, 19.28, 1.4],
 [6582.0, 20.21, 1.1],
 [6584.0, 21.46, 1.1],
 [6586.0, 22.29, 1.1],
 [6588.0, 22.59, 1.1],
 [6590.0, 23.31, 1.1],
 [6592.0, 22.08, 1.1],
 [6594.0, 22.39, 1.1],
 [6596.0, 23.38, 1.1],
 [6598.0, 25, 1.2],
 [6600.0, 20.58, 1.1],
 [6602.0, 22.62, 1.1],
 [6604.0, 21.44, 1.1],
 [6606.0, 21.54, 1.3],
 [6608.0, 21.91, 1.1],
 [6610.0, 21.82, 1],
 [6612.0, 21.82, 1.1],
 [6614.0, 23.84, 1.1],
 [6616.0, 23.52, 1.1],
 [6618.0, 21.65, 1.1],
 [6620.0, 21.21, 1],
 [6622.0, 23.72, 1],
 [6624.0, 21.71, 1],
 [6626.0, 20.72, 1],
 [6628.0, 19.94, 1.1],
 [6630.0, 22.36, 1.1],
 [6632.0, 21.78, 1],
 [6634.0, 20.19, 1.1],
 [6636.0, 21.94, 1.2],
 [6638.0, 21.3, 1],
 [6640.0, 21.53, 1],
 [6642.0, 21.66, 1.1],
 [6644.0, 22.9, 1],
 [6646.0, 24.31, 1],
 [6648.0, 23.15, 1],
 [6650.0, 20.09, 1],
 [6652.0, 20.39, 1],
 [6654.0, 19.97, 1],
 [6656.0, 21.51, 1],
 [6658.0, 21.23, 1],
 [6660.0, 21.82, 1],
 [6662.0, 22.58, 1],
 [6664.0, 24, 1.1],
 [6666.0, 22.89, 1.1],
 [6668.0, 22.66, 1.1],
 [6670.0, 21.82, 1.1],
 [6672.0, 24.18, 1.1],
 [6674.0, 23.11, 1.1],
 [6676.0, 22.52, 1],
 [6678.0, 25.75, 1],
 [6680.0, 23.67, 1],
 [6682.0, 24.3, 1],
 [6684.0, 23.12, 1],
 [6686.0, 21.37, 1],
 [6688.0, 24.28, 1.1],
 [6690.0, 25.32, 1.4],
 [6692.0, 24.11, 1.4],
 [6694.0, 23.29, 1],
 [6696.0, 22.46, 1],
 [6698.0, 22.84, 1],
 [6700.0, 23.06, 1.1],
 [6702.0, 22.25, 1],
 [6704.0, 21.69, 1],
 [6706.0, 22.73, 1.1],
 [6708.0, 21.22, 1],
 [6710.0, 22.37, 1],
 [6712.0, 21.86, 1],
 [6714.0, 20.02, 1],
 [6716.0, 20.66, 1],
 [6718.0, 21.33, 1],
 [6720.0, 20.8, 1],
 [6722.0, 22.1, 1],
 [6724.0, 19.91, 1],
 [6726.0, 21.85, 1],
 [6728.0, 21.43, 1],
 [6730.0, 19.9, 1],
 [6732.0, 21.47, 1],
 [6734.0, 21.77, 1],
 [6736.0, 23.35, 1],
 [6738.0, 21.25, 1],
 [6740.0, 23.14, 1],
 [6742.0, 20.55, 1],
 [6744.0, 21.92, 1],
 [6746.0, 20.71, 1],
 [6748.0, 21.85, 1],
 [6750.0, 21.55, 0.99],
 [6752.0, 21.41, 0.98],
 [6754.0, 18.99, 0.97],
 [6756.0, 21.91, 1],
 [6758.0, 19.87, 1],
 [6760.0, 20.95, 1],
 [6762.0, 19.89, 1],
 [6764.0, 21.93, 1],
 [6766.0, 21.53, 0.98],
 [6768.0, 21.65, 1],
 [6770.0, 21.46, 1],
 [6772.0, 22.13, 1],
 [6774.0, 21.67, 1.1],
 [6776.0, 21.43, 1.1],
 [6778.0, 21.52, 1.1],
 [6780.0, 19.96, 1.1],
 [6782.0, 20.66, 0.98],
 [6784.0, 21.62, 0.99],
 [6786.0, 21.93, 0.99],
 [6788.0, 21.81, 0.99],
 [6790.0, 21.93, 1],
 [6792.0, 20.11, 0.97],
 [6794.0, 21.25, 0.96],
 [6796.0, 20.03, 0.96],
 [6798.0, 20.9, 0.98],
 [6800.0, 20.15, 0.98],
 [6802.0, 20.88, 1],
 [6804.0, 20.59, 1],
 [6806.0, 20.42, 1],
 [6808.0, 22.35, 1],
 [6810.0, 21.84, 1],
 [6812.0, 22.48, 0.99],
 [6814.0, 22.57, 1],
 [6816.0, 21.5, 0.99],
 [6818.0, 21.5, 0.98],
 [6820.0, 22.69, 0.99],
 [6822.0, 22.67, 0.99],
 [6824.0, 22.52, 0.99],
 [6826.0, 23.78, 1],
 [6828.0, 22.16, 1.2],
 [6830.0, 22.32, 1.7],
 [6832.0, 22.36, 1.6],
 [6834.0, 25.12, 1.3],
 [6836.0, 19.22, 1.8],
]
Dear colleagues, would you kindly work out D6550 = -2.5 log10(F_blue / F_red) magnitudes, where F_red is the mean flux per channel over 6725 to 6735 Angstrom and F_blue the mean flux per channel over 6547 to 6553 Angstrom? 0.06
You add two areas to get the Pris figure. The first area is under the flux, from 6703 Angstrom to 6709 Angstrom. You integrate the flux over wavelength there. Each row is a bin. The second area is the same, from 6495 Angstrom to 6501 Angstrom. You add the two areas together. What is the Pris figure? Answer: 257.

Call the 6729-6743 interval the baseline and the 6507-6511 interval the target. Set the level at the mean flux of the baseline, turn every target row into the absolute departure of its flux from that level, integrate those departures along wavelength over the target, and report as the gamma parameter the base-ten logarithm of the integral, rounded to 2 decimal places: 0.60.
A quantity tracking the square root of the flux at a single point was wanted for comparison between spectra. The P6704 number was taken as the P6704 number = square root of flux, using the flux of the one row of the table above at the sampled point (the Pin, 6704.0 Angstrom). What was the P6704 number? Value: 4.66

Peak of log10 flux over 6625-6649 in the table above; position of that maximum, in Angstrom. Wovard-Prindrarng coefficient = 6646.0 Angstrom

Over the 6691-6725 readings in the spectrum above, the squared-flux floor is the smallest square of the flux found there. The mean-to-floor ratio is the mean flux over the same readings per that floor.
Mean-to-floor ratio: 0.0553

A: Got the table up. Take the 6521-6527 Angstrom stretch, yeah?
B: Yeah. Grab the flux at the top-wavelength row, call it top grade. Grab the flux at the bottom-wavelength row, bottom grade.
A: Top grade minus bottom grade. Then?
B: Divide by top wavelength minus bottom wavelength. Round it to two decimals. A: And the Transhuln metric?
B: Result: 0.39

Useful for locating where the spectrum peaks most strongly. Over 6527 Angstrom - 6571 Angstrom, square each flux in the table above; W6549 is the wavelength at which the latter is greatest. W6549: 6530.0 Angstrom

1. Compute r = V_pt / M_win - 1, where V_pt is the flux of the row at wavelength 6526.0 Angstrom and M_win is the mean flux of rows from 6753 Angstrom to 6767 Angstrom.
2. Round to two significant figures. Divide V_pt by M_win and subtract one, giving 0.14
